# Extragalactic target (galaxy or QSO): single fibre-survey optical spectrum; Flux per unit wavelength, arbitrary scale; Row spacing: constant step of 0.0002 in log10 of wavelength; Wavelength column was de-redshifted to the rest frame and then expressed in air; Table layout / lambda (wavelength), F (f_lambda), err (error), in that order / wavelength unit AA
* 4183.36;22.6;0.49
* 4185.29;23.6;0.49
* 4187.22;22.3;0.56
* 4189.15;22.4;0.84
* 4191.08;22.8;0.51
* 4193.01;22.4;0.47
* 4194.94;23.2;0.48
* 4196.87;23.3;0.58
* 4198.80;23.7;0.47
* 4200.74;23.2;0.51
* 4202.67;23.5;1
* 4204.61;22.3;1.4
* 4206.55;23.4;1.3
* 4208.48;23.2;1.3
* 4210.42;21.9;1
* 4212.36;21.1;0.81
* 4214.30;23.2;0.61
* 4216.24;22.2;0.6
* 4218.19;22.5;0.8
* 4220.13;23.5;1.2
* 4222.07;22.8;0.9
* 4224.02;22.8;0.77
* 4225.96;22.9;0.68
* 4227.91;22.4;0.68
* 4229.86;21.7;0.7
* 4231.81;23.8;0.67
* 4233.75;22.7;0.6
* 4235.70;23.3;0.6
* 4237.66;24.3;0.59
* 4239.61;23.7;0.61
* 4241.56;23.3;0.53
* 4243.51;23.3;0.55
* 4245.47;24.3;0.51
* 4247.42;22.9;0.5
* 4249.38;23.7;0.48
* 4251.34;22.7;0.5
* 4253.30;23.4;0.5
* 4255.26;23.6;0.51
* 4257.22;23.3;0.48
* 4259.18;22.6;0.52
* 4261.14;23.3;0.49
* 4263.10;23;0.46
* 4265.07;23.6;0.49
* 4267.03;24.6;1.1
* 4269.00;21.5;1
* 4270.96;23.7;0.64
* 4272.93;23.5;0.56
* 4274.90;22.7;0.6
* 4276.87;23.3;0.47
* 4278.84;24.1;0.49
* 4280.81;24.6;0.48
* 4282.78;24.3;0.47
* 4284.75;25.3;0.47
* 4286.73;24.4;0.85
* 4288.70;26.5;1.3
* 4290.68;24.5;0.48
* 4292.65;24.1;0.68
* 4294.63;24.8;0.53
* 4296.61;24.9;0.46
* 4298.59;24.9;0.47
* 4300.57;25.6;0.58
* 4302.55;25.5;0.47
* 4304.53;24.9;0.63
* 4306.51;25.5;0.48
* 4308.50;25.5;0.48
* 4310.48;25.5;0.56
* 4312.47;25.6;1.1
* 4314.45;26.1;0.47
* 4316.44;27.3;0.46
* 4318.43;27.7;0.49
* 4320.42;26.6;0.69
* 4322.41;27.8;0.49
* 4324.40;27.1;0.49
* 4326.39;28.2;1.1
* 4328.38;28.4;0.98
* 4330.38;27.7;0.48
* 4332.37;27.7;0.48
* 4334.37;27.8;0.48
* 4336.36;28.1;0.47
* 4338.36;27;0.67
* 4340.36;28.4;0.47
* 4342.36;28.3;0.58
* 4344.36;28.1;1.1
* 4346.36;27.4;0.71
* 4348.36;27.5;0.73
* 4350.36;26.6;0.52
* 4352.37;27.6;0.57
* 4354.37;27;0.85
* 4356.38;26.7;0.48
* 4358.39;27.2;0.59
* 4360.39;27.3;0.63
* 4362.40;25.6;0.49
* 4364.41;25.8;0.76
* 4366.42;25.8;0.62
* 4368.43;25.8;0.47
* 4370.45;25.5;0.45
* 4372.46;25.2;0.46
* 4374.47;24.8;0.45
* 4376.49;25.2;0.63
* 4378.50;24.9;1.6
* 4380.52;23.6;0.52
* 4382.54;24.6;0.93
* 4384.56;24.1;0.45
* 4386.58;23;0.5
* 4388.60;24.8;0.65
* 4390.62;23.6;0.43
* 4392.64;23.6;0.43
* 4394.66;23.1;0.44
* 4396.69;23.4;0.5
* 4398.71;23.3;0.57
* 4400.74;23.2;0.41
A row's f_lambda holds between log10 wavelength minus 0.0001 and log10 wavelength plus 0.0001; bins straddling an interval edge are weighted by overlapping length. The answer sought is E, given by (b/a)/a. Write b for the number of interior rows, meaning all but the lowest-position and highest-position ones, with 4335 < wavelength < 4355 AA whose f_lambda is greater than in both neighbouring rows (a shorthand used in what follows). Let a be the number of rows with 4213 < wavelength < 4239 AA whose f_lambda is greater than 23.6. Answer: 0.75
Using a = 2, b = 3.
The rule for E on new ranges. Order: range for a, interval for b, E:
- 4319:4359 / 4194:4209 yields 0.01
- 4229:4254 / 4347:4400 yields 0.24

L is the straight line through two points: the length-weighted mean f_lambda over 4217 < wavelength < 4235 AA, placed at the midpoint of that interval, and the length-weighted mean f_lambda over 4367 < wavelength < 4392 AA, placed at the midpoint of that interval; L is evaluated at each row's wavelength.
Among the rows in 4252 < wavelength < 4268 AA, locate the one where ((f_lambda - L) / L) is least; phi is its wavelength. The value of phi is 4259.18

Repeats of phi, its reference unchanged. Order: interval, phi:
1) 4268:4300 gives 4269.00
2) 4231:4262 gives 4259.18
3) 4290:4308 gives 4292.65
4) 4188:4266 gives 4212.36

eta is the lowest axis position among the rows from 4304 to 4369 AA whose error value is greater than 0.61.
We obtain 4304.53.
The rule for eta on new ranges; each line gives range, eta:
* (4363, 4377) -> 4364.41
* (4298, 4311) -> 4304.53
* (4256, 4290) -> 4267.03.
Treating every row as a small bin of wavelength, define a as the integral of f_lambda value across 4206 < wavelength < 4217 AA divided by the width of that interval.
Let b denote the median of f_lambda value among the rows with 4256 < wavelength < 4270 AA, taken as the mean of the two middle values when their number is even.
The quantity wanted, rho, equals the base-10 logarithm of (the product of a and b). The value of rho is 2.72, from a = 22.5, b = 23.3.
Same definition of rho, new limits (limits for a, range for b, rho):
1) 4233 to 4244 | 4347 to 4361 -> 2.80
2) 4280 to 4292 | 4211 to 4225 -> 2.75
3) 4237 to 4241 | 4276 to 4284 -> 2.76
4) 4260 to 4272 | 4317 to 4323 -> 2.81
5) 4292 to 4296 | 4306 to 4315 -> 2.80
